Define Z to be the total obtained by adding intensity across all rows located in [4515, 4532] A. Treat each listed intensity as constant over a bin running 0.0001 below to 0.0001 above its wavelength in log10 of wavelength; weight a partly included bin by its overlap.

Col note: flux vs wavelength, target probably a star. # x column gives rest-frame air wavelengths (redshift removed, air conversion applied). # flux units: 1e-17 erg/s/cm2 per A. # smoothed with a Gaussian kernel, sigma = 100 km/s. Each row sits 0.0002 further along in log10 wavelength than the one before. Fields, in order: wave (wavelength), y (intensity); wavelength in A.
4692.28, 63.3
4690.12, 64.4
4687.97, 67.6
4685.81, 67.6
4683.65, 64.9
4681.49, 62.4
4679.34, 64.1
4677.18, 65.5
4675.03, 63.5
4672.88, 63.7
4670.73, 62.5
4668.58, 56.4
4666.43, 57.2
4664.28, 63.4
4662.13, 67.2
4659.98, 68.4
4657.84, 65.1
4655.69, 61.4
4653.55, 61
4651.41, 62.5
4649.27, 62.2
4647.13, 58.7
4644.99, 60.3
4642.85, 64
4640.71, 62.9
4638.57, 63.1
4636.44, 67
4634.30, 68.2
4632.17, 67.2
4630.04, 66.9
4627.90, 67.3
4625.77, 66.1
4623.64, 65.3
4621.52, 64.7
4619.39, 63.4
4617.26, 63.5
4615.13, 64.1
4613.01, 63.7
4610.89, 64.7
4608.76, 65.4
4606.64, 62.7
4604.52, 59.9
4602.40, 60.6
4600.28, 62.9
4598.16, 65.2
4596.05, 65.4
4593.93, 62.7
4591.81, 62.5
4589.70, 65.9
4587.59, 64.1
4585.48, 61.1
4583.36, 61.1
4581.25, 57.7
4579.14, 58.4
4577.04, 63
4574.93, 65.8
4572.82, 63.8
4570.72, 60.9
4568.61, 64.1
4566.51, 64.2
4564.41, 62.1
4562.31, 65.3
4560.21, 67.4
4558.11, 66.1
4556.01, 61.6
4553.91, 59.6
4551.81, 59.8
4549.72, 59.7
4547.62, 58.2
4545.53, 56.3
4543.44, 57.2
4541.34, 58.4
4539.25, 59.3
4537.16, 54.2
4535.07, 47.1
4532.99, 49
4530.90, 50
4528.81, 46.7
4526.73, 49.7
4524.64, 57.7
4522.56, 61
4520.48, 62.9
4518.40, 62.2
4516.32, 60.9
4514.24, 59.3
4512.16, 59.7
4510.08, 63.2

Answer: 451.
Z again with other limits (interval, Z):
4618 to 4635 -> 529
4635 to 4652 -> 501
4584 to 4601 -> 510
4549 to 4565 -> 502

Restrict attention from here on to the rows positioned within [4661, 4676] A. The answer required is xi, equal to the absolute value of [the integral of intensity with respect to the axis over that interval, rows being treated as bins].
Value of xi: 930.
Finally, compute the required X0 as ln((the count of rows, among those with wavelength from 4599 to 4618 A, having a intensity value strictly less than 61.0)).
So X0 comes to 0.7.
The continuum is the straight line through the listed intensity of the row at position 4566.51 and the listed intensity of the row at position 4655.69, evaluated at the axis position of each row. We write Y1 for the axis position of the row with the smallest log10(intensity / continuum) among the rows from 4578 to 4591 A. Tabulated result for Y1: 4581.25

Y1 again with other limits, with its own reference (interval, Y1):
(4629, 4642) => 4640.71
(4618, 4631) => 4619.39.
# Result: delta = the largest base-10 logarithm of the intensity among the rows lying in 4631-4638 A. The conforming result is 1.83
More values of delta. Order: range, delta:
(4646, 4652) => 1.80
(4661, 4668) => 1.83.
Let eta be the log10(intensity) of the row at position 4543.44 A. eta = 1.76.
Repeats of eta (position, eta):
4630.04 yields 1.83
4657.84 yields 1.81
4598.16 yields 1.81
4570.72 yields 1.78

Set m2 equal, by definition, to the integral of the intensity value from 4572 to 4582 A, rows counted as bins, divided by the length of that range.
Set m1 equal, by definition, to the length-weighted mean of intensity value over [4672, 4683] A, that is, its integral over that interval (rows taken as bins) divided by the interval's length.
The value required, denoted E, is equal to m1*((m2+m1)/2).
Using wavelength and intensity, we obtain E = 4016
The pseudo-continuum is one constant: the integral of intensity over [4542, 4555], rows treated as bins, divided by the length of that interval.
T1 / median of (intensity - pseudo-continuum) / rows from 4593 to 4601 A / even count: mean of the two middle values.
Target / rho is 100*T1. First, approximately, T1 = 5.6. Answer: 561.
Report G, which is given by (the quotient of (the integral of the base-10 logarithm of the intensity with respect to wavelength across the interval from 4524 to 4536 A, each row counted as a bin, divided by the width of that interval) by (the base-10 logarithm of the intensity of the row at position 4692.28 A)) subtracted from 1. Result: 0.058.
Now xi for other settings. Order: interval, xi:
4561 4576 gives 957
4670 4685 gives 959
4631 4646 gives 971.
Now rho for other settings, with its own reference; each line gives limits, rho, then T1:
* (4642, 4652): 376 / 3.8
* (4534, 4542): -214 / -2.1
